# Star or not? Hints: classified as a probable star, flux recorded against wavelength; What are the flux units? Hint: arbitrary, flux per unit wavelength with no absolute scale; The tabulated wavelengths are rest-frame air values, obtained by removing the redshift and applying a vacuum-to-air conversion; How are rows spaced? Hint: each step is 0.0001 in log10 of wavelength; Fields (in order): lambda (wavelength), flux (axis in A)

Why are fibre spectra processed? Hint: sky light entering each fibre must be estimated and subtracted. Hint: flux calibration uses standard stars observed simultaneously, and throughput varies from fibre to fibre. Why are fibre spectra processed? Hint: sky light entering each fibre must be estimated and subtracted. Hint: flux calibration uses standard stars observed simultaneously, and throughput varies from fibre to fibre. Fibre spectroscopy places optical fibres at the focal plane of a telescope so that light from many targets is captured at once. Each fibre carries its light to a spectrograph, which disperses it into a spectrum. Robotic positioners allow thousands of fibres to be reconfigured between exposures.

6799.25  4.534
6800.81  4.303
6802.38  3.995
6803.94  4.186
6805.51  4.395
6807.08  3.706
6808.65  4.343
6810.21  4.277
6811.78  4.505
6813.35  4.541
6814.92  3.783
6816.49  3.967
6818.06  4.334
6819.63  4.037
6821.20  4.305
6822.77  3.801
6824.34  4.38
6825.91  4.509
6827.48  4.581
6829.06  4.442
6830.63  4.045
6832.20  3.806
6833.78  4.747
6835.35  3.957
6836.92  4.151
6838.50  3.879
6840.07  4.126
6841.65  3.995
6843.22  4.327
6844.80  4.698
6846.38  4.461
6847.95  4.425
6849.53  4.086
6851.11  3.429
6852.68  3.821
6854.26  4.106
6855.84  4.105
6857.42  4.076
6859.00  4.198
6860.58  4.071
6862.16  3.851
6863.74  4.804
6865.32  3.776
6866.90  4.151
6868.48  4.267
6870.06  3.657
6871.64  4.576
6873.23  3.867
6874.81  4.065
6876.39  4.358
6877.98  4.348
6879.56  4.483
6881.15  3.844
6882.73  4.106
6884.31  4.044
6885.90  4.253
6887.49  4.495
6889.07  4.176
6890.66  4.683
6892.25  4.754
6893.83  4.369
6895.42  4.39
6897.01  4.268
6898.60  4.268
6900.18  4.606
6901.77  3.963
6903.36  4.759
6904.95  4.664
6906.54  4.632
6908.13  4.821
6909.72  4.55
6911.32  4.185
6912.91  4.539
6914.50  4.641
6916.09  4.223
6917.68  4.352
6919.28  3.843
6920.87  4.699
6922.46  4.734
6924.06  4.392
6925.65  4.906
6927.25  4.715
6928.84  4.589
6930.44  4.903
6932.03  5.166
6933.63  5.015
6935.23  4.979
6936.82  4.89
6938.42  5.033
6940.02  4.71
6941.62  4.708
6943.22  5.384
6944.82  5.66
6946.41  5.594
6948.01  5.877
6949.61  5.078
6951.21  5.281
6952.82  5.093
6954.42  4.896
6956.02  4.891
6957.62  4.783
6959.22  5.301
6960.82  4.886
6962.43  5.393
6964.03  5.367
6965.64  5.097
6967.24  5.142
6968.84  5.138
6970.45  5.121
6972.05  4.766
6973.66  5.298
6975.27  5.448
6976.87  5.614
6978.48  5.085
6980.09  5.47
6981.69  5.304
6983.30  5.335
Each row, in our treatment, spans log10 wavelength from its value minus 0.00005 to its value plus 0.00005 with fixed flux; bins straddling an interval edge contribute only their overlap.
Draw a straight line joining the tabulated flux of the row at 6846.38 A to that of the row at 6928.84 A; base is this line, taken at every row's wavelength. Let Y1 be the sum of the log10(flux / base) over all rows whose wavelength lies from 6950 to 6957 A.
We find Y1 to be 0.1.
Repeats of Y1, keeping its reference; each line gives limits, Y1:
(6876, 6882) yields -0.1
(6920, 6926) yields 0.0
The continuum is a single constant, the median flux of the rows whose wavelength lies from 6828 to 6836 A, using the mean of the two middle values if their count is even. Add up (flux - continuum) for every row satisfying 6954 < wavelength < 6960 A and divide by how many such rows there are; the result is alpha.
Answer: 0.9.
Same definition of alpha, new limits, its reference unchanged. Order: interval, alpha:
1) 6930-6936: 1.0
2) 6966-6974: 1.0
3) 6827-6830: 0.5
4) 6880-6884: -0.1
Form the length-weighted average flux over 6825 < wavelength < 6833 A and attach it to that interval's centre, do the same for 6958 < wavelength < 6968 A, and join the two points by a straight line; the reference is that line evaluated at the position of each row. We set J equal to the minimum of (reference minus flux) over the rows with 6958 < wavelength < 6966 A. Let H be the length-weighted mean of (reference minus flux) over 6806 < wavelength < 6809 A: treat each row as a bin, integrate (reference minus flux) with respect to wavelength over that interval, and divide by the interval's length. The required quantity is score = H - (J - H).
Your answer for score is 0.4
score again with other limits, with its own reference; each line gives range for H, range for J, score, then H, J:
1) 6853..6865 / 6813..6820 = 1.0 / 0.3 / -0.37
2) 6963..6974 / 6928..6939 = 0.4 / 0.1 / -0.20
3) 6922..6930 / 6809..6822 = 0.9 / 0.3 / -0.37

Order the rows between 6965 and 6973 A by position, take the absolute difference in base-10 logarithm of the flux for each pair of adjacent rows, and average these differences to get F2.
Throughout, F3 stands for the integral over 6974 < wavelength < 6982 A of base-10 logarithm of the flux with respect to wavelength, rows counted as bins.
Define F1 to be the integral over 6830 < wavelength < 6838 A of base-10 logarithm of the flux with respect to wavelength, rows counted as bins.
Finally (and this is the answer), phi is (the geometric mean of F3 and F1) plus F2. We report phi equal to 5.4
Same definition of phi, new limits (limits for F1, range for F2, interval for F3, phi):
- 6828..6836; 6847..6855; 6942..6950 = 5.5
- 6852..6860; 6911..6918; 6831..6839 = 4.9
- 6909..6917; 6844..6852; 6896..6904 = 5.2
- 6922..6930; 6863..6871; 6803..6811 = 5.2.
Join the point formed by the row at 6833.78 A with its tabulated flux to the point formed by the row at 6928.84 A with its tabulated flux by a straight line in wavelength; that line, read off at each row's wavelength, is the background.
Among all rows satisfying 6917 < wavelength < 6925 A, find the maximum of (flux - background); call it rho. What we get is 0.13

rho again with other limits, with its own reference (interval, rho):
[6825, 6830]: -0.18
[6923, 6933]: 0.58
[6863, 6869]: 0.11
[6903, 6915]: 0.20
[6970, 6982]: 1.10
